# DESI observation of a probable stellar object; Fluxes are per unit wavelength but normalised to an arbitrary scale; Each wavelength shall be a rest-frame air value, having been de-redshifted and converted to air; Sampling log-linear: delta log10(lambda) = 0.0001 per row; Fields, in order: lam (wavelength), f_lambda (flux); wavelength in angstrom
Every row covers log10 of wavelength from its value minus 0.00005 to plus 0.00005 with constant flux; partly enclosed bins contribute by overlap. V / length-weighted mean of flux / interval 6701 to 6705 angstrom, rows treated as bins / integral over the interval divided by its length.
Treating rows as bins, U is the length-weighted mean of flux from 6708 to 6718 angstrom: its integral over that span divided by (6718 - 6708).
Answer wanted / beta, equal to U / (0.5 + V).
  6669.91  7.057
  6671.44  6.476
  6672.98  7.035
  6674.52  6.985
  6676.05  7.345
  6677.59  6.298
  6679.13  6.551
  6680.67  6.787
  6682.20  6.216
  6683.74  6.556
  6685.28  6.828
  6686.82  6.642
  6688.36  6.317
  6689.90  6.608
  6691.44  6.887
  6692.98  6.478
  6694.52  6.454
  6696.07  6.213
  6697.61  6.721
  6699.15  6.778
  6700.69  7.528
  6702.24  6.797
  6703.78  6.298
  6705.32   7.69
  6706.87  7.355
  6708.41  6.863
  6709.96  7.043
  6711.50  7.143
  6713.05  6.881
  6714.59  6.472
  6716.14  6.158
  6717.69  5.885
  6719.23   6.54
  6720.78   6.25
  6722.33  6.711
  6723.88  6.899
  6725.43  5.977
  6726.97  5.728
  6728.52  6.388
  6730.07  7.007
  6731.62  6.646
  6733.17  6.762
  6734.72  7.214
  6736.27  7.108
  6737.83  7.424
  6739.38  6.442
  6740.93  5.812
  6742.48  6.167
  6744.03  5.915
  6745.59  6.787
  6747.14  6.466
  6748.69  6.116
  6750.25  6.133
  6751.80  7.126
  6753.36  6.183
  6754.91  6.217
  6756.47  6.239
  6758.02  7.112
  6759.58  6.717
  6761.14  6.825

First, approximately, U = 6.66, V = 6.8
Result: 0.91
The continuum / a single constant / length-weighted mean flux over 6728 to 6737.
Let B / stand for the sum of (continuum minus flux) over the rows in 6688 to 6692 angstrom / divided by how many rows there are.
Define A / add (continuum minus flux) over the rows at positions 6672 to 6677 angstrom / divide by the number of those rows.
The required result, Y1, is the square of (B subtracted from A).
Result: 0.268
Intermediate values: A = -0.25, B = 0.3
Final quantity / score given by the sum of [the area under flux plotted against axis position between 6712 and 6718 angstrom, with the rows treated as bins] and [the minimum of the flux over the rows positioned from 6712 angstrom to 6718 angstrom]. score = 44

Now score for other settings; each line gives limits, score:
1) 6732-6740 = 62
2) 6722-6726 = 32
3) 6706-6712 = 50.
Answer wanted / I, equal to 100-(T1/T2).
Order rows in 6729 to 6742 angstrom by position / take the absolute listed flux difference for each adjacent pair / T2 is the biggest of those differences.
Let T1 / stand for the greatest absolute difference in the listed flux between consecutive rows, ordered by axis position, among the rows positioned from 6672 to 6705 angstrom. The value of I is 98.9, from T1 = 1.05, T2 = 0.98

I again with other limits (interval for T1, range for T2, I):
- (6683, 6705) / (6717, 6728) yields 99.2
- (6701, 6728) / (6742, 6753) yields 98.6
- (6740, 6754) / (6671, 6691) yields 99.1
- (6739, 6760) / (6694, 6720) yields 99.3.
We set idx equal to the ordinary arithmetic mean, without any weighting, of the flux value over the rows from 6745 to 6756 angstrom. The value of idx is 6.43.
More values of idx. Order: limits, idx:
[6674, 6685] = 6.68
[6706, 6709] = 7.11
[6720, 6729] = 6.33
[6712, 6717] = 6.50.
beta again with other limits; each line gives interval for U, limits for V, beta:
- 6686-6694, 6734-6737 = 0.86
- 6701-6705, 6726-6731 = 0.99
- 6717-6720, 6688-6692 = 0.88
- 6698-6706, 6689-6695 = 0.98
